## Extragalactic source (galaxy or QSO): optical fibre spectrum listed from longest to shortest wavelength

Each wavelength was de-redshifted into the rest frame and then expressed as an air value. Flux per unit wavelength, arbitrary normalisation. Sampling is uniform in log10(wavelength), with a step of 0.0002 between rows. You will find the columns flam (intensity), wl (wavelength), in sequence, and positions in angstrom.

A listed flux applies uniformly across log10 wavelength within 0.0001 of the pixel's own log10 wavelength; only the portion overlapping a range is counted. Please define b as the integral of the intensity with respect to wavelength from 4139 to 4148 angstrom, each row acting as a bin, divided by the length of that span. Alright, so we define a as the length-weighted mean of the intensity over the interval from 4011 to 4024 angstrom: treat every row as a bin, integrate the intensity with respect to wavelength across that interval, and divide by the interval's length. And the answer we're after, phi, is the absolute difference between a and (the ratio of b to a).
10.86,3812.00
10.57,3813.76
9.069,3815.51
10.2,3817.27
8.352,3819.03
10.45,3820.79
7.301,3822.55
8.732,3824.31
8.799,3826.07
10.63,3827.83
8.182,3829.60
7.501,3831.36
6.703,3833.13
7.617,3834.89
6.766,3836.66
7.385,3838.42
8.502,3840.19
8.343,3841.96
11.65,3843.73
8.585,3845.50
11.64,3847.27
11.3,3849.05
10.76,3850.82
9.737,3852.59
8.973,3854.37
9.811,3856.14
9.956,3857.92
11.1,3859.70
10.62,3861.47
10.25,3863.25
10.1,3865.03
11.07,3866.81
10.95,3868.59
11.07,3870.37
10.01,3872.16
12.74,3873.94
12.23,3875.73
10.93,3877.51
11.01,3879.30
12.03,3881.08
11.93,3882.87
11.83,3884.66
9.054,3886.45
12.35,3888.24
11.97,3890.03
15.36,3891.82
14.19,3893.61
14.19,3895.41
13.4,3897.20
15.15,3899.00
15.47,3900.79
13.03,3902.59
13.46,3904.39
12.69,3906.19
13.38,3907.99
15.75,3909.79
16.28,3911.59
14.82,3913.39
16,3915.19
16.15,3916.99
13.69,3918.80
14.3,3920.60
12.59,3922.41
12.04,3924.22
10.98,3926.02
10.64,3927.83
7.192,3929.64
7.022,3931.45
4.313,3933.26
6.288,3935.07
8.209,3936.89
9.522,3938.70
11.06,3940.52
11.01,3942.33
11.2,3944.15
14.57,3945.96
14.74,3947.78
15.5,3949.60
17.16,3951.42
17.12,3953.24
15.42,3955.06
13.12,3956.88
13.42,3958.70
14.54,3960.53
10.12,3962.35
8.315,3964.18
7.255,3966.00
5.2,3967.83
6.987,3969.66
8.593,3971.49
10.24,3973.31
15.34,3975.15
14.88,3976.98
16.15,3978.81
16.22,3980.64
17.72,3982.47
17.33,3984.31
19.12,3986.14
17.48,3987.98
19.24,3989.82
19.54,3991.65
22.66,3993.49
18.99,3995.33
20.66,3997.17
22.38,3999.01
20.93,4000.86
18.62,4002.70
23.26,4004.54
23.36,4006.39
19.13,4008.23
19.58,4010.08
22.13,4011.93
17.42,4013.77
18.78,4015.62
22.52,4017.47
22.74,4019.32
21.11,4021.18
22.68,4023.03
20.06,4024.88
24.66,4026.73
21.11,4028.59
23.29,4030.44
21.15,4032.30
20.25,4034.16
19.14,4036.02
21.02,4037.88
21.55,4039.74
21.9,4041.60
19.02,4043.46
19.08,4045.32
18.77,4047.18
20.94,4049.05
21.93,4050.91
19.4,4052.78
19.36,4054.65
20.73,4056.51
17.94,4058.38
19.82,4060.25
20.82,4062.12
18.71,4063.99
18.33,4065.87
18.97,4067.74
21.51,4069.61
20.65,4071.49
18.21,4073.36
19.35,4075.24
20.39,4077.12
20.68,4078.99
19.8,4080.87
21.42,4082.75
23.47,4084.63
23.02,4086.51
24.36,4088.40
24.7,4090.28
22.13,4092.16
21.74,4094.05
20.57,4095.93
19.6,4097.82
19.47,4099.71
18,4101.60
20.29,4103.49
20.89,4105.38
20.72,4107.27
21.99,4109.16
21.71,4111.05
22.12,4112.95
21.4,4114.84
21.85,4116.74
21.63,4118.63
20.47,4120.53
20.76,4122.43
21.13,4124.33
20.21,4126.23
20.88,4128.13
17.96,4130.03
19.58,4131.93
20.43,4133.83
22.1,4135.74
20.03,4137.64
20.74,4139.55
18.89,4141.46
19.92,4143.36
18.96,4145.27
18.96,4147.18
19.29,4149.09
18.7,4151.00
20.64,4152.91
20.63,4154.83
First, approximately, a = 21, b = 19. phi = 20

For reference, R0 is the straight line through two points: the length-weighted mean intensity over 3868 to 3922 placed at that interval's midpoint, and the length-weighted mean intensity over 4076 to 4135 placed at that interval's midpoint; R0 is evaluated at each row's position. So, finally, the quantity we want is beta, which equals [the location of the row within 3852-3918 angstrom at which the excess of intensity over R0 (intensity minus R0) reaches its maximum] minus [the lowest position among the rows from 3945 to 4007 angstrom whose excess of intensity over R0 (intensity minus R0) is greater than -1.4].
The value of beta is -34.4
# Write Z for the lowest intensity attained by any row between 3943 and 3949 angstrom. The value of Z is 11.2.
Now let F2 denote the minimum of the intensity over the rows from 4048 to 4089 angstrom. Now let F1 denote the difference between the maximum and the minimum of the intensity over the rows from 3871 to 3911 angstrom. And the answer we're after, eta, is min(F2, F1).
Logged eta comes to 6.7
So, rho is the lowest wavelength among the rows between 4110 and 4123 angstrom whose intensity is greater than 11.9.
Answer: 4111.05 angstrom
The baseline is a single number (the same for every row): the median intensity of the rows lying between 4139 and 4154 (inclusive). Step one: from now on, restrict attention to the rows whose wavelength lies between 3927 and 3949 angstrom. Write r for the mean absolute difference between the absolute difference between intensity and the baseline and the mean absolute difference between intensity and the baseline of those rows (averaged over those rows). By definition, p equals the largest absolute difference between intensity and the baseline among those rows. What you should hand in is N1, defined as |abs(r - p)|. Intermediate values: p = 14.8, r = 2.6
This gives 12.3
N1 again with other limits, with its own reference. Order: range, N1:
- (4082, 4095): 4.5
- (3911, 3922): 4.5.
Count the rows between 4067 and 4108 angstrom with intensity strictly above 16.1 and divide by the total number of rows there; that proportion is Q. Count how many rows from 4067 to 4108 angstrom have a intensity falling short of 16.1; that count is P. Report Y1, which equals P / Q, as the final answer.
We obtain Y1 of 0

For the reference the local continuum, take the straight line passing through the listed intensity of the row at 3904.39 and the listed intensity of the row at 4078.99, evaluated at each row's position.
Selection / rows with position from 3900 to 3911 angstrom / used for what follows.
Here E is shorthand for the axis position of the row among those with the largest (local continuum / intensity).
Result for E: 3906.19 angstrom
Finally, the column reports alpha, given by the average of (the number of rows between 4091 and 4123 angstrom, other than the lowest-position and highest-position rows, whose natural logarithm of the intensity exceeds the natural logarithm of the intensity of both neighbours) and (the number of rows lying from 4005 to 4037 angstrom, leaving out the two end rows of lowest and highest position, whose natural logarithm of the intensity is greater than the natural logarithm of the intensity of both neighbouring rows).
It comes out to 4.5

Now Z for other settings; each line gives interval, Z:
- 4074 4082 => 19.35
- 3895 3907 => 12.69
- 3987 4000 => 17.48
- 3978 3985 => 16.15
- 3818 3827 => 7.301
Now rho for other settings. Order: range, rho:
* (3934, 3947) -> 3945.96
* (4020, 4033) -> 4021.18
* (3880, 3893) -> 3881.08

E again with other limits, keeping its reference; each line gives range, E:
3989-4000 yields 3995.33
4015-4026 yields 4015.62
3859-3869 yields 3865.03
